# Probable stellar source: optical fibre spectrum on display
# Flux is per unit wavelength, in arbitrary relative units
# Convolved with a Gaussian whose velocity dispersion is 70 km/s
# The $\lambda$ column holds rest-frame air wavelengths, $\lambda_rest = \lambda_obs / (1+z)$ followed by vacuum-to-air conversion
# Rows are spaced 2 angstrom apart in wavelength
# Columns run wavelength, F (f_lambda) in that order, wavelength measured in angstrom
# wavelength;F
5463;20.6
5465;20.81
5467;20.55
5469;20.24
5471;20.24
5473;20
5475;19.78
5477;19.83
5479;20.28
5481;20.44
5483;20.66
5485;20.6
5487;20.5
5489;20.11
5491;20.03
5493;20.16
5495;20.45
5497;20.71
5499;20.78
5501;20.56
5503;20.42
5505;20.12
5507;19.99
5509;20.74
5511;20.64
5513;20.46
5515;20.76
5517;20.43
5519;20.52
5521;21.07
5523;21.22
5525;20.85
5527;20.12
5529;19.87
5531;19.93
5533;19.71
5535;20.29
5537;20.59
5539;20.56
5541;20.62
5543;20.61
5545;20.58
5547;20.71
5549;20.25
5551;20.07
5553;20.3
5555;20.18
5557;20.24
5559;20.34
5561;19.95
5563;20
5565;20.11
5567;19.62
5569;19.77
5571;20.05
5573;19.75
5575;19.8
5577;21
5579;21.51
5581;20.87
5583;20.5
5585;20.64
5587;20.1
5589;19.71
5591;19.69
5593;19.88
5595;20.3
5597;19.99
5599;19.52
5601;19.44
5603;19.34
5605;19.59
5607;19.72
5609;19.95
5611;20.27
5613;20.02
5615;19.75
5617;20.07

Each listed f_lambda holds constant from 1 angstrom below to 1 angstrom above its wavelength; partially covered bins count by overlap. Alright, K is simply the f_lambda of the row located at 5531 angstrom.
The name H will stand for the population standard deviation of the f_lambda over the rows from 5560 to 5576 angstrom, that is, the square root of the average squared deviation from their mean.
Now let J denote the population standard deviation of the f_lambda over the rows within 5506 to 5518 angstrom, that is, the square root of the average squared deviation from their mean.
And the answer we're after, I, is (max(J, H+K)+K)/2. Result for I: 20.0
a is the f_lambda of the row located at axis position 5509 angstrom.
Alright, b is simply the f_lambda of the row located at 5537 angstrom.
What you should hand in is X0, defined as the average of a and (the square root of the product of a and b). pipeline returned 20.7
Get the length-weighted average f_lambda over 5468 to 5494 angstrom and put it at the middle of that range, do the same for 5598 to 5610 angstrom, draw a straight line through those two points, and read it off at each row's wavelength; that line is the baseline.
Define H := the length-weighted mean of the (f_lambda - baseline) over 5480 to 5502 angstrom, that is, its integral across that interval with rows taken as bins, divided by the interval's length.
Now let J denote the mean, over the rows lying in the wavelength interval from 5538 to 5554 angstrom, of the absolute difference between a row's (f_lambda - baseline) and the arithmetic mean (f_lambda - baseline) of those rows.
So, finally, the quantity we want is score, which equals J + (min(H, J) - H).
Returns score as 0.06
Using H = 0.28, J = 0.173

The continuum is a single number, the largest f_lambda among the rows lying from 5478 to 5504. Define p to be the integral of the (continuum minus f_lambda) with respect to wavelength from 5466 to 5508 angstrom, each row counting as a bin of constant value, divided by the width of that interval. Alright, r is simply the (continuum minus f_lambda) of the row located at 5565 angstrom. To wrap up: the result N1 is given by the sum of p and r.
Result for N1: 1.14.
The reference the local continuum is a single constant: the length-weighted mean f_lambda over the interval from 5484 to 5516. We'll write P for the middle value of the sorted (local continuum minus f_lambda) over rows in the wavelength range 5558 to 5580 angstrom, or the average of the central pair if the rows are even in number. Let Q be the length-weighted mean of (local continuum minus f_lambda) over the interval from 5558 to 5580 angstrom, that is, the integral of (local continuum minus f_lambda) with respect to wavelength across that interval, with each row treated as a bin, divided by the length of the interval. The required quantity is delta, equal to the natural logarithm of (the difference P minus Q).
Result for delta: -1.8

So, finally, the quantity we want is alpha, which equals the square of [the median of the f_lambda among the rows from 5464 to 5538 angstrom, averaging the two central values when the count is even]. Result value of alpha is 418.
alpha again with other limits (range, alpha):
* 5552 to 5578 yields 402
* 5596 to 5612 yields 386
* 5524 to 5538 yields 405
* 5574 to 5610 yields 397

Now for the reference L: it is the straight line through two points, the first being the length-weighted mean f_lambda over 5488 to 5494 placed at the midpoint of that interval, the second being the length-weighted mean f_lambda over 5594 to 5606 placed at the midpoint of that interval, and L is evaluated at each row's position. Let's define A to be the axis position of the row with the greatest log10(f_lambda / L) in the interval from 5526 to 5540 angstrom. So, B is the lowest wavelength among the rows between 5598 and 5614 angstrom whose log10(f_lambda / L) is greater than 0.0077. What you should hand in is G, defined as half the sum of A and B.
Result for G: 5574 angstrom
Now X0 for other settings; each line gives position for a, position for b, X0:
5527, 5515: 20.3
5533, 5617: 19.8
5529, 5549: 20.0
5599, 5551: 19.7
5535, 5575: 20.2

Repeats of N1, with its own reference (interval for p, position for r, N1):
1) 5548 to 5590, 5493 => 1.17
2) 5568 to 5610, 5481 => 1.07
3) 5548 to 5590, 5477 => 1.50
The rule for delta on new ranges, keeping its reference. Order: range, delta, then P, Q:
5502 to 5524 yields -2.8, -0.1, -0.14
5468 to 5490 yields -5.6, 0.2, 0.20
